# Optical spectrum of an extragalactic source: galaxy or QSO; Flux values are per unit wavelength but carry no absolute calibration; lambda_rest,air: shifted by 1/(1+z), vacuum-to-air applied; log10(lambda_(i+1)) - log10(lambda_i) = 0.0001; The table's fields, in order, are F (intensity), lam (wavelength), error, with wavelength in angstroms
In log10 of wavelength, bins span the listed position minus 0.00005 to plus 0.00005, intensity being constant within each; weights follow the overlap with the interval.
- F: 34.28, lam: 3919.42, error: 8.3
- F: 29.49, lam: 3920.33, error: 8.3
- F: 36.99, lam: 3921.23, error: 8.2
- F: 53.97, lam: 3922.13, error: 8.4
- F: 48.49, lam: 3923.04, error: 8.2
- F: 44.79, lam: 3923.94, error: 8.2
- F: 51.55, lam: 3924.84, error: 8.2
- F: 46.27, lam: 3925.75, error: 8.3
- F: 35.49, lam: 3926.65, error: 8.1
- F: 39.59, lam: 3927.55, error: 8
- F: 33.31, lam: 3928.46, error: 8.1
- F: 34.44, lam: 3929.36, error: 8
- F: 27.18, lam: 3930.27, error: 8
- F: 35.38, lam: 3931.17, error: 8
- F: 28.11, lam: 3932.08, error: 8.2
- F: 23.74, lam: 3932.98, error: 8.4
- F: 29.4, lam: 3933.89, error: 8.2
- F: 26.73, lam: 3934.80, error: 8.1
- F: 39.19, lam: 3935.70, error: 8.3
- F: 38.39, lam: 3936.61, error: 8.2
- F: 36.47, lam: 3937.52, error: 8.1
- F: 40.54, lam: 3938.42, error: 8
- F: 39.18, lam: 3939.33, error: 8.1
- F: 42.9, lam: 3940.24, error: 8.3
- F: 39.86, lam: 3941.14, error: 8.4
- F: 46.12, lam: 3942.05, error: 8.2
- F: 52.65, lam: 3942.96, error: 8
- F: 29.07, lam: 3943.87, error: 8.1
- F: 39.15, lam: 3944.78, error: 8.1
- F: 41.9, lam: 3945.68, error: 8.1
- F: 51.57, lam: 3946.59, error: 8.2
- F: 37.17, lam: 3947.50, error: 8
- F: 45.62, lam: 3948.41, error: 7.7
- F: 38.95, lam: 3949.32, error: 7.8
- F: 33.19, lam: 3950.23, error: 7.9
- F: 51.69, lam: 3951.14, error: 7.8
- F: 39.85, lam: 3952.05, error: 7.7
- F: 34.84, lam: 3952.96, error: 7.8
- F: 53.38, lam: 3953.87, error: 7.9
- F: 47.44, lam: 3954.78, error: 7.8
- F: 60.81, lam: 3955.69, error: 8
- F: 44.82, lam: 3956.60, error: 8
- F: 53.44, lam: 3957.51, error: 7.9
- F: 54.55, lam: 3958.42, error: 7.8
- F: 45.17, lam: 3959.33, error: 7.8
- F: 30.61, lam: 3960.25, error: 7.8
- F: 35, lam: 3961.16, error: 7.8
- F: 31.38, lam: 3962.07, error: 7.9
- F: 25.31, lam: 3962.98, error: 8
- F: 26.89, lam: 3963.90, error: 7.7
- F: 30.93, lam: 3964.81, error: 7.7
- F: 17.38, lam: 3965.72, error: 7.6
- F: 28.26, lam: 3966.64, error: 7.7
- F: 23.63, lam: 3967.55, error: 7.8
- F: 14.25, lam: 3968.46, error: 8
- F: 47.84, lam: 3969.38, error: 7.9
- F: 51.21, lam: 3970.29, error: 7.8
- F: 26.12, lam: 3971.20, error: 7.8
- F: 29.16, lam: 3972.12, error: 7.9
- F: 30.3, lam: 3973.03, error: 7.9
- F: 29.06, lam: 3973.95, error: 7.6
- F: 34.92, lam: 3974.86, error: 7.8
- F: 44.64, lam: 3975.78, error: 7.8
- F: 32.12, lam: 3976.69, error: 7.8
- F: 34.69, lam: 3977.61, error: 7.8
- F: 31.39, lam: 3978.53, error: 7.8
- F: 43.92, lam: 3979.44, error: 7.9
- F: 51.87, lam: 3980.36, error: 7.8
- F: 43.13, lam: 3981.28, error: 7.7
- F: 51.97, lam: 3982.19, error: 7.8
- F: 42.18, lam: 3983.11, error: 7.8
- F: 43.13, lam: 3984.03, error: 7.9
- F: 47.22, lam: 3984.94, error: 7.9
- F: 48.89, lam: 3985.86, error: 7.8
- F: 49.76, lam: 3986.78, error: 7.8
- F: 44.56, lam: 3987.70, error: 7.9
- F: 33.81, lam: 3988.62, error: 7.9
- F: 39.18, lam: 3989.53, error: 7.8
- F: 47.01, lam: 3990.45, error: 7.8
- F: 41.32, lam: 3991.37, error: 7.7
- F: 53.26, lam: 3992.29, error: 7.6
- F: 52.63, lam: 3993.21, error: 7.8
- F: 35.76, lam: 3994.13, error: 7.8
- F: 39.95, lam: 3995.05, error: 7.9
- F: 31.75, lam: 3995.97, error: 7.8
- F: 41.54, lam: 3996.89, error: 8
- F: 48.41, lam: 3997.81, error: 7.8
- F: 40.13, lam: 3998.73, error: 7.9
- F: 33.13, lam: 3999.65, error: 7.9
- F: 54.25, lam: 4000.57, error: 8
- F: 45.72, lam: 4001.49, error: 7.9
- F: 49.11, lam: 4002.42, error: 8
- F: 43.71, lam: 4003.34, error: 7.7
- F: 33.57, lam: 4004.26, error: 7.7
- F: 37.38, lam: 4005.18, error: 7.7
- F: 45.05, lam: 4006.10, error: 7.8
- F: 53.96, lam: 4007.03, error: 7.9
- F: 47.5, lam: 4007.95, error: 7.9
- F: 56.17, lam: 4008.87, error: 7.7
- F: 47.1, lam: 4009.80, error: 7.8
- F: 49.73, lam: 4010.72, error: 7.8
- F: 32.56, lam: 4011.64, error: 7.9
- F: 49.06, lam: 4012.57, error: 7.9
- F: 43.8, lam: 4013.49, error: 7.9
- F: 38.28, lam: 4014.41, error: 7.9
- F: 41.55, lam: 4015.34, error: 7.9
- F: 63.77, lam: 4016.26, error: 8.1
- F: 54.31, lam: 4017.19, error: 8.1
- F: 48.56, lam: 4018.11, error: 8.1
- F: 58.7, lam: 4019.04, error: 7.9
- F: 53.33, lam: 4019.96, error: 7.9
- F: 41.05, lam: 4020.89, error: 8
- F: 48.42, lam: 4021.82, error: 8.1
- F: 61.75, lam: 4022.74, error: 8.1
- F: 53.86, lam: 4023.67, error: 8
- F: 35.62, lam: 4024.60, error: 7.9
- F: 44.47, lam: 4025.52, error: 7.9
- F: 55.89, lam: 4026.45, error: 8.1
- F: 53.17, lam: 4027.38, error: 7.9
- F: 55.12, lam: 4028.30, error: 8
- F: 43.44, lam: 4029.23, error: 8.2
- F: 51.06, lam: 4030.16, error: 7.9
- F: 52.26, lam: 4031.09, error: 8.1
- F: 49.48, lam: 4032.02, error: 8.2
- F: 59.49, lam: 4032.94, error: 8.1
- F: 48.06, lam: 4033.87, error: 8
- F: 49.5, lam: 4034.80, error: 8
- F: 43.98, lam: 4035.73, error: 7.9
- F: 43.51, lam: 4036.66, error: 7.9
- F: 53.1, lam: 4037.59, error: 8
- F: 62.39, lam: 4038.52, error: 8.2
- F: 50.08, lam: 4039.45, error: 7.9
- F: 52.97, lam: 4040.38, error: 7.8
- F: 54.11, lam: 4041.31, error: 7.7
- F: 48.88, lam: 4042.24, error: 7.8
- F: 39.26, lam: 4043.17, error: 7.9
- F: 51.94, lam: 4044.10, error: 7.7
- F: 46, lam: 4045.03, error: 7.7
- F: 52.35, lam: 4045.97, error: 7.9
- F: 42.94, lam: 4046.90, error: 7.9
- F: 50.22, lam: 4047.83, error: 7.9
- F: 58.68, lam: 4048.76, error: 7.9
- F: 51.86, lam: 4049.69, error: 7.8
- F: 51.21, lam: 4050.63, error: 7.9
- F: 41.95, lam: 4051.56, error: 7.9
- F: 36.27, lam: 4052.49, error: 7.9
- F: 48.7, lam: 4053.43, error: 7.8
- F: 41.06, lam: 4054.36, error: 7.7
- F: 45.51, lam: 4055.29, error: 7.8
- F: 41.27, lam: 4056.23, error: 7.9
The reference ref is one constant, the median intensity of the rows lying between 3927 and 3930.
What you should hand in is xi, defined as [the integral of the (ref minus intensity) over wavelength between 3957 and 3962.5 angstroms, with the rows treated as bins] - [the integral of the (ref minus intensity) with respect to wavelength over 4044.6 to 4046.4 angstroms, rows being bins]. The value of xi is -14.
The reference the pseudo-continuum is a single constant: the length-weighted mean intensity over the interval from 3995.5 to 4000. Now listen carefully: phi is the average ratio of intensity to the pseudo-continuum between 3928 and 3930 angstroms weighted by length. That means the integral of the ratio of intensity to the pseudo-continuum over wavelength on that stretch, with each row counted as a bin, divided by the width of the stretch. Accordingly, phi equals 0.85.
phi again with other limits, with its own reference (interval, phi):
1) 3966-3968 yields 0.64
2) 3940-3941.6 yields 1.06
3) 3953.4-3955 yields 1.30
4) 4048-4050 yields 1.40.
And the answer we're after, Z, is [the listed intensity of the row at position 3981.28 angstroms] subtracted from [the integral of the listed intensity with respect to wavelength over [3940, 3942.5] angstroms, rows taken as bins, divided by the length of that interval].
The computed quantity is 0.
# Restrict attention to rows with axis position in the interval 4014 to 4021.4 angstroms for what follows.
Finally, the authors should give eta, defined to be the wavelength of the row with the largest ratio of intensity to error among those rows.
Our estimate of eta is 4016.26 angstroms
